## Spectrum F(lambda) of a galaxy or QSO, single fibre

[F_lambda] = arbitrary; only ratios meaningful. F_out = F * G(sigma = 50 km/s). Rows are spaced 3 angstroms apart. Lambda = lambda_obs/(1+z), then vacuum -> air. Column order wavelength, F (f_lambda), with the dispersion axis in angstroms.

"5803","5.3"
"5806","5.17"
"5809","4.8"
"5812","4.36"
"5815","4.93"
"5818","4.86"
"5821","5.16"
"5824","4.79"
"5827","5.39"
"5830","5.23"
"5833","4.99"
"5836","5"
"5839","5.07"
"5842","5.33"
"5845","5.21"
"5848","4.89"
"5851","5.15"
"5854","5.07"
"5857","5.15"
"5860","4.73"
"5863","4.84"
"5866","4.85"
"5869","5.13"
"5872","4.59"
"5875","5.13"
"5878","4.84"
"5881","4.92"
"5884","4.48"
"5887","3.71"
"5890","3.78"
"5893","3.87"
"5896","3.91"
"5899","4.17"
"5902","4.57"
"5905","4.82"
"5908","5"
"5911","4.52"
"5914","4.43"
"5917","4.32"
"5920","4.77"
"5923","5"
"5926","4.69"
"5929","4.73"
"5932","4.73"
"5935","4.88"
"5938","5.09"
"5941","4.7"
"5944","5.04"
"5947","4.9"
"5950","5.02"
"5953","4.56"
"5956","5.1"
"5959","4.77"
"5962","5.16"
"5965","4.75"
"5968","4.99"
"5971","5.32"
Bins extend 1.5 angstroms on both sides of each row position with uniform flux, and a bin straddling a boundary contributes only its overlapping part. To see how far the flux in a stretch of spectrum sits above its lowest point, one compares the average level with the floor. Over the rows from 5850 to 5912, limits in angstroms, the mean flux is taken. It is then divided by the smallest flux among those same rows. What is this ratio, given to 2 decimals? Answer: 1.25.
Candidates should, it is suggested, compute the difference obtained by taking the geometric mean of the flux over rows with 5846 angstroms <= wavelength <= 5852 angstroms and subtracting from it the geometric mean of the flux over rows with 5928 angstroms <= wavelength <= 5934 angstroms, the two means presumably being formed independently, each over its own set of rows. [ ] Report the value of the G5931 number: 0.29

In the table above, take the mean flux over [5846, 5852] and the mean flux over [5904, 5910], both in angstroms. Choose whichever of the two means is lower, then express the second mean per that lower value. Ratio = 1.00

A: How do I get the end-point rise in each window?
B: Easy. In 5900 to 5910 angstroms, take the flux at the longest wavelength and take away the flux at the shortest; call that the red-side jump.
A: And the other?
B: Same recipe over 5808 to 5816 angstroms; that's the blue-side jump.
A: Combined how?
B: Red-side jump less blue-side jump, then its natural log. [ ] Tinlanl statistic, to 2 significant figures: -1.2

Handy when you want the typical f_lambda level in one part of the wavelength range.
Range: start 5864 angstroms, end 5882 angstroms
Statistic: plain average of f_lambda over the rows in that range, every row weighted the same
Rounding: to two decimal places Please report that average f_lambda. 4.91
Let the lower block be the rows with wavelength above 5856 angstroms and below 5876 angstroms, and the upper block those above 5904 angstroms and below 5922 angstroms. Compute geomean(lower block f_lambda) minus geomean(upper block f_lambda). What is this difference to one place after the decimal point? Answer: 0.3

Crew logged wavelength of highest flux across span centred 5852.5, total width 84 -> 5827 angstroms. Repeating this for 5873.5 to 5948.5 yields 5875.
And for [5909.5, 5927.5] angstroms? 5923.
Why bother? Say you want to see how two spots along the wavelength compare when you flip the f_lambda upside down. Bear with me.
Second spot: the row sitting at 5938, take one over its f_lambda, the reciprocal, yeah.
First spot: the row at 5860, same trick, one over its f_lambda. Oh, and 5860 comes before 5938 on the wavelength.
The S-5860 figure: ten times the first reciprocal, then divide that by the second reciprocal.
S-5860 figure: 10.8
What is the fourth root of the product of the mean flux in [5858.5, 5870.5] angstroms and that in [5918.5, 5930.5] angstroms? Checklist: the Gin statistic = 2.20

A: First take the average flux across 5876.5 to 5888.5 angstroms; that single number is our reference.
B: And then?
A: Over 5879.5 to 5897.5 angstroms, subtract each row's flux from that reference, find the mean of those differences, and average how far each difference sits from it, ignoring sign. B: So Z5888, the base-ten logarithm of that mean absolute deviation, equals -0.41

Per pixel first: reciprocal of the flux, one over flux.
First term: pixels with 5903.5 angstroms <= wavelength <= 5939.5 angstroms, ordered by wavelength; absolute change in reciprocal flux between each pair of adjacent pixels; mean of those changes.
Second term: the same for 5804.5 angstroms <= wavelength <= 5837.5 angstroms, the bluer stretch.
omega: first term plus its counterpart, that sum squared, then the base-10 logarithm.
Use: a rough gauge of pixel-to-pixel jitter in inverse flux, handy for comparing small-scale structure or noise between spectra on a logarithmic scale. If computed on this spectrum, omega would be -3.31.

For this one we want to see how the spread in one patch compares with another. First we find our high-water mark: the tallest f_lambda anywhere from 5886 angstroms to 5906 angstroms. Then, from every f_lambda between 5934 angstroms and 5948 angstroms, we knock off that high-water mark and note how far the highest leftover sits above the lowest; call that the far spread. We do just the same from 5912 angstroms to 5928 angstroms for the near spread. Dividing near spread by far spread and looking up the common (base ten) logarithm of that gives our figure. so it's 0.24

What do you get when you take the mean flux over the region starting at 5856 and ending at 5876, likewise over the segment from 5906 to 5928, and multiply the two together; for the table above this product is 23.0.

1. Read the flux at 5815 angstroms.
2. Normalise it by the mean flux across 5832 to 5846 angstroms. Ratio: 0.96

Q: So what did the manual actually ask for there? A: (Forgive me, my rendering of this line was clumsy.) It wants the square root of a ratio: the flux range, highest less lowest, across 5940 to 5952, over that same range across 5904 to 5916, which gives 0.77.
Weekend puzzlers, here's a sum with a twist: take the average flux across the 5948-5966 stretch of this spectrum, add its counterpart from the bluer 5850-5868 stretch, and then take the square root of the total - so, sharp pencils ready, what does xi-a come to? 3.14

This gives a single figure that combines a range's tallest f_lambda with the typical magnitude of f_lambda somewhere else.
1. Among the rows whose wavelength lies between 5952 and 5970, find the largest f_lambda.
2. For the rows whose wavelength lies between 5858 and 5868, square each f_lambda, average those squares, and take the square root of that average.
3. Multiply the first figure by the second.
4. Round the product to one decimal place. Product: 24.8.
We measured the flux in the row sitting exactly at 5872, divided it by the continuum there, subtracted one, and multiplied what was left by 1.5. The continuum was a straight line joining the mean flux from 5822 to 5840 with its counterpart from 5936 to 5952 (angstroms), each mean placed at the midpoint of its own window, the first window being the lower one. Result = -0.13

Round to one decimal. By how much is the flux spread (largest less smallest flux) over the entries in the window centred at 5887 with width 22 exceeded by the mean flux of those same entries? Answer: 3.0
